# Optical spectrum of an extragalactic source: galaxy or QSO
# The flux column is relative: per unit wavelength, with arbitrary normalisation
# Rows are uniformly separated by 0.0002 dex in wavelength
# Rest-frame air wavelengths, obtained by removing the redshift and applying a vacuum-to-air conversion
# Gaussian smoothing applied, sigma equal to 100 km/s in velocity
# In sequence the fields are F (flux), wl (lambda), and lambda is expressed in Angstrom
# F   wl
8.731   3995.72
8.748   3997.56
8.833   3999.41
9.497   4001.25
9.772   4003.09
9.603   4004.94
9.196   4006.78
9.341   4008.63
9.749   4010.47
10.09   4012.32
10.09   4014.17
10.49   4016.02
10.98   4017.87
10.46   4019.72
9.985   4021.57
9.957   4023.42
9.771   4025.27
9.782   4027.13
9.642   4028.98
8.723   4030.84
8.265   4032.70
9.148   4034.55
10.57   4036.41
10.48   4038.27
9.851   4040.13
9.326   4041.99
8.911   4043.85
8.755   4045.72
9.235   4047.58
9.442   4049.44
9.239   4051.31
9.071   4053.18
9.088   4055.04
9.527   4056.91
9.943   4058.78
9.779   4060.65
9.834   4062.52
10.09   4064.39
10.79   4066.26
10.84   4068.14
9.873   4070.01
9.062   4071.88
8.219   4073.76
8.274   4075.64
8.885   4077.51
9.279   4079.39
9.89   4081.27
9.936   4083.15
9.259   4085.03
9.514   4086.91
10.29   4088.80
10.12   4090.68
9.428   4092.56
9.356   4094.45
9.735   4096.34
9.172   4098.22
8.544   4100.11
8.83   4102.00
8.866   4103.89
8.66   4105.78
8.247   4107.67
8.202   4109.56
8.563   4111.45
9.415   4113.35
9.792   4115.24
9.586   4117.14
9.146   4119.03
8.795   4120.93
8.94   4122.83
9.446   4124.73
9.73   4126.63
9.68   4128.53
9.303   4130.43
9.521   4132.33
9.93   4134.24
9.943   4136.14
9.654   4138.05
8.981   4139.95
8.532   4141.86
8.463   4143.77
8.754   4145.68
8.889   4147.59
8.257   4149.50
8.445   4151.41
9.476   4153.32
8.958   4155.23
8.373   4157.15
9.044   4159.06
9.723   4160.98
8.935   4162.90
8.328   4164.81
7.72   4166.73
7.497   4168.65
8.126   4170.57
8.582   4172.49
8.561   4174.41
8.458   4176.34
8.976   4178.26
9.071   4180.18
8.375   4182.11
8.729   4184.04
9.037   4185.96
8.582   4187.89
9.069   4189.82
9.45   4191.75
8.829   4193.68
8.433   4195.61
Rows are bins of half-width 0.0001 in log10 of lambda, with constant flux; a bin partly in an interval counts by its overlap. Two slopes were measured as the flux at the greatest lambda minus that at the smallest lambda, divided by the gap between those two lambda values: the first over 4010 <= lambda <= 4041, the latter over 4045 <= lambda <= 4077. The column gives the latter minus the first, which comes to -0.02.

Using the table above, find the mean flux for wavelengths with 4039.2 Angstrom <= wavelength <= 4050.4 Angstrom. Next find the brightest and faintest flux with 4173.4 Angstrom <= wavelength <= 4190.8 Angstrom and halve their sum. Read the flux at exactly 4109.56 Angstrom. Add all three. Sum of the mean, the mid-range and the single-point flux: 26.2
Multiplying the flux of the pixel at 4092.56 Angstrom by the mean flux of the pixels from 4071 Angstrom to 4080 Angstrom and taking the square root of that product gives 9.1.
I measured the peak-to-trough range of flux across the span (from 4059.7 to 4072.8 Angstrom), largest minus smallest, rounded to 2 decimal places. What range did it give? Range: 1.78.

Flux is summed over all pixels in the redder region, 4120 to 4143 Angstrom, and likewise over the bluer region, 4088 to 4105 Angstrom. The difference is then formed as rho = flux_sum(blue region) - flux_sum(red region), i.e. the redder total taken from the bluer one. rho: -28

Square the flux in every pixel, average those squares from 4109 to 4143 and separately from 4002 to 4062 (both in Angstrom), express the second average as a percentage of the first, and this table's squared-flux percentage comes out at 108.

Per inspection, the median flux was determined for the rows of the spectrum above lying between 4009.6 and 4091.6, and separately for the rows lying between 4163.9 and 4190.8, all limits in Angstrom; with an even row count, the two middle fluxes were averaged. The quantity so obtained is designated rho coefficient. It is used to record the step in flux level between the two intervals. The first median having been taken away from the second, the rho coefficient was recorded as -1.2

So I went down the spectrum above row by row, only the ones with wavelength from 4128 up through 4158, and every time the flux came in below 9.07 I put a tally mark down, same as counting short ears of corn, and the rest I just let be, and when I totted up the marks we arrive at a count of 9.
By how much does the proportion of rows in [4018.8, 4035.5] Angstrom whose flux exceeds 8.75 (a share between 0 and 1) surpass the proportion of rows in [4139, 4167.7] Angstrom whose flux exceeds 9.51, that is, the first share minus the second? 0.7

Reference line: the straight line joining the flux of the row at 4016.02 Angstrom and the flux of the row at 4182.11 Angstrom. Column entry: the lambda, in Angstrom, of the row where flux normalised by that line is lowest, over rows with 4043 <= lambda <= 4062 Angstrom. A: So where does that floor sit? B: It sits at 4045.72 Angstrom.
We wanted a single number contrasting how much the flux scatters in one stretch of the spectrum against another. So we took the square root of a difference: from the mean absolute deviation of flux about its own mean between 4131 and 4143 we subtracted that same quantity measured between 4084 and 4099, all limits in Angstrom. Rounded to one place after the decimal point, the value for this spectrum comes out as 0.3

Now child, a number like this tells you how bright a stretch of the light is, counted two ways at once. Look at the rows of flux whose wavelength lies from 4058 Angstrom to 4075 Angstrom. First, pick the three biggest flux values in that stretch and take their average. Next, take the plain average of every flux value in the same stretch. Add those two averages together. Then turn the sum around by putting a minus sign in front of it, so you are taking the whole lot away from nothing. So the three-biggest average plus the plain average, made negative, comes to -20.4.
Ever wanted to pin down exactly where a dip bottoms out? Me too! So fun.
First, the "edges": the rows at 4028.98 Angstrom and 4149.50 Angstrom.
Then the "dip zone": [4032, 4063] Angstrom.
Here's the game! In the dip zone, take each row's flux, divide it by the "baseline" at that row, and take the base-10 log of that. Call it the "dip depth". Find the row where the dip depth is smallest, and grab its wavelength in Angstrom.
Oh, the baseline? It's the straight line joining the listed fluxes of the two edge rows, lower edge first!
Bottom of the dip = 4032.70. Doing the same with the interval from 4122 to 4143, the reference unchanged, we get 4141.86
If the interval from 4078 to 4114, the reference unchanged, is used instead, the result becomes 4109.56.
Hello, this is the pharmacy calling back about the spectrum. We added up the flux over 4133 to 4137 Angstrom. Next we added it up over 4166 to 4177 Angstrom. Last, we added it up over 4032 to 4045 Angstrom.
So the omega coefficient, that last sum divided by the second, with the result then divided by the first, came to 0.07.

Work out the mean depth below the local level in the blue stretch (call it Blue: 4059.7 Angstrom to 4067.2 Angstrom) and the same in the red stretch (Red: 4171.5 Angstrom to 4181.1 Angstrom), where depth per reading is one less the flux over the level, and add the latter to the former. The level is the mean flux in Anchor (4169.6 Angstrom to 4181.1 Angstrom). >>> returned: -0.18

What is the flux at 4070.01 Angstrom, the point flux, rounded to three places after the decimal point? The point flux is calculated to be 9.873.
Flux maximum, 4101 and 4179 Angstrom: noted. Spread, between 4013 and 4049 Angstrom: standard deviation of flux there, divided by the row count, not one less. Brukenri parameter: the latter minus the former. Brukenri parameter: -9.2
